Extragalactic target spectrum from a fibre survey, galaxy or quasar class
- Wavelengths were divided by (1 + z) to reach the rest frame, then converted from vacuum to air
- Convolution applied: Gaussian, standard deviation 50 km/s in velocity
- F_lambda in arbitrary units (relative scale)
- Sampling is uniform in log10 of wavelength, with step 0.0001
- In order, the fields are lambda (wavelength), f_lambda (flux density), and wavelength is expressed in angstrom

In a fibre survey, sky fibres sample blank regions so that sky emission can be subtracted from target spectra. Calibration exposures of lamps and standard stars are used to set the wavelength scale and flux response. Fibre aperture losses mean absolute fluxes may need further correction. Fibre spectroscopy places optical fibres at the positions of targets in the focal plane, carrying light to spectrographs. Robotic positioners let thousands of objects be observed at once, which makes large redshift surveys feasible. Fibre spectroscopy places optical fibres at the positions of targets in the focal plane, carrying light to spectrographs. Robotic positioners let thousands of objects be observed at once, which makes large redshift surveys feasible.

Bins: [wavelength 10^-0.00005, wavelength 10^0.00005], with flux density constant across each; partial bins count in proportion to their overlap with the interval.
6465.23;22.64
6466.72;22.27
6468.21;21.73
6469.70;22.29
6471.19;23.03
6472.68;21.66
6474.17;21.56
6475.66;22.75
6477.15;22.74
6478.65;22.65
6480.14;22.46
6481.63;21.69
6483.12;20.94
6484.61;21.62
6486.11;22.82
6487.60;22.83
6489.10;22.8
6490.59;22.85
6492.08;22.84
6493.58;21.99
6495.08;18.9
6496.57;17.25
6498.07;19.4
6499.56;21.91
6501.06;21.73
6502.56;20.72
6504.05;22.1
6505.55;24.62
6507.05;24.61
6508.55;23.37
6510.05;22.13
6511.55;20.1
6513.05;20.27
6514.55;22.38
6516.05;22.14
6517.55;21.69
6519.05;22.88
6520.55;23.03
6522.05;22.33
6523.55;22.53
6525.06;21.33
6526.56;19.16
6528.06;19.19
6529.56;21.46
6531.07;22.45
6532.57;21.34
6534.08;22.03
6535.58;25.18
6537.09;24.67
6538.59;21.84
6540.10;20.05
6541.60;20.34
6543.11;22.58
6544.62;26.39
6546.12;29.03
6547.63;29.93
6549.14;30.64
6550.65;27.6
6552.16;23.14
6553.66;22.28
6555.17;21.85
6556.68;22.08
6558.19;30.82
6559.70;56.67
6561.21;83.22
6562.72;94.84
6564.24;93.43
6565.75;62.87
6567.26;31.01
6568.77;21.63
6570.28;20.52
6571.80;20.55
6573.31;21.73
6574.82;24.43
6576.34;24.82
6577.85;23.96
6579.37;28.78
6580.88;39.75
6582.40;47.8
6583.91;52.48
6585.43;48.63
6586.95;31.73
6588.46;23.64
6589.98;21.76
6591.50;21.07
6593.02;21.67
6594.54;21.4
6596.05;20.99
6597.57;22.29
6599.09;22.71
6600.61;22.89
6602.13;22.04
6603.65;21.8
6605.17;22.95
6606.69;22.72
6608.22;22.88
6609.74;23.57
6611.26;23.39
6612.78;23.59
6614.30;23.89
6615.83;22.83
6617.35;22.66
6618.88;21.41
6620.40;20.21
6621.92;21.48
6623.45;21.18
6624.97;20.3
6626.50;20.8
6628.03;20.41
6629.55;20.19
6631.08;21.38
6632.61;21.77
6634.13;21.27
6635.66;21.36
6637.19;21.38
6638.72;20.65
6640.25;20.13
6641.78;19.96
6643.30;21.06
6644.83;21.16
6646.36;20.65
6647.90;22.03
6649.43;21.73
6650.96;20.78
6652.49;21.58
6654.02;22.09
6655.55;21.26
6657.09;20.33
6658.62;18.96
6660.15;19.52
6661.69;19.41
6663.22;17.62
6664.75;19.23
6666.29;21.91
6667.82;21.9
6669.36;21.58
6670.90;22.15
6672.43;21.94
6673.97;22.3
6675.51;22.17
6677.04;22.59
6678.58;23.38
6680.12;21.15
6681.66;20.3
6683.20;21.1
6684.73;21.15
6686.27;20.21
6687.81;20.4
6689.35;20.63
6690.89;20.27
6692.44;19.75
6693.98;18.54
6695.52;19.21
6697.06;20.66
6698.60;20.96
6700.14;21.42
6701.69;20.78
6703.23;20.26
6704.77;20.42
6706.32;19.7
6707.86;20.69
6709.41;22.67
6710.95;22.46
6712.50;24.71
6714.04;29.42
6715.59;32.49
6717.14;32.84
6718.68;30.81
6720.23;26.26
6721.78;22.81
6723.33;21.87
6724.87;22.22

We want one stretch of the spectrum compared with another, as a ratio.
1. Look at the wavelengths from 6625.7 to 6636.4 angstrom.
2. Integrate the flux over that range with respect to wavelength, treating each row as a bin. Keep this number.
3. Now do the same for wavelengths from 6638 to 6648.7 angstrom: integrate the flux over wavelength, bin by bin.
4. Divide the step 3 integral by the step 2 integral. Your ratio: 0.99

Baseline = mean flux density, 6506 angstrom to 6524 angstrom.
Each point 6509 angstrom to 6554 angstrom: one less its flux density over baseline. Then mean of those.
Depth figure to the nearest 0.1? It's 0.0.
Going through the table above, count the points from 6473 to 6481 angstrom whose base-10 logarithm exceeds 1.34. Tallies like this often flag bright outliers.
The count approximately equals 4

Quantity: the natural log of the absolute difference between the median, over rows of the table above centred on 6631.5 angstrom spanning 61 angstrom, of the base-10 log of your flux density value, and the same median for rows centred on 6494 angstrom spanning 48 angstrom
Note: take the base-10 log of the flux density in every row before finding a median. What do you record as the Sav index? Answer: -4.2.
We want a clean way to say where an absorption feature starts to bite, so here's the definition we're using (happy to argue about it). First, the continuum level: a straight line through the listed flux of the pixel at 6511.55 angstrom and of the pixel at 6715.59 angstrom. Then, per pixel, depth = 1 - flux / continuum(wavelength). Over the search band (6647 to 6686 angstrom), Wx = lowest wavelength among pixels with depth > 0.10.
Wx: 6647.90 angstrom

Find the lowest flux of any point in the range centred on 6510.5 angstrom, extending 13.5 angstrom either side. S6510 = 19.4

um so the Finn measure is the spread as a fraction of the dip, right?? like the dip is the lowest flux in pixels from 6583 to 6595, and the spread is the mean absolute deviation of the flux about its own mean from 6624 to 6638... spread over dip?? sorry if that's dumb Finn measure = 0.024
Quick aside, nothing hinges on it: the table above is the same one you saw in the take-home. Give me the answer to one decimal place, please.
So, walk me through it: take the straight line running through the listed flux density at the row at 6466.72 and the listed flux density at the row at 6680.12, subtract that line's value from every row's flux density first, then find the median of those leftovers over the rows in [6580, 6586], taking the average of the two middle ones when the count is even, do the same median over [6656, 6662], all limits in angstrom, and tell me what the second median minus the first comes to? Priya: -28.3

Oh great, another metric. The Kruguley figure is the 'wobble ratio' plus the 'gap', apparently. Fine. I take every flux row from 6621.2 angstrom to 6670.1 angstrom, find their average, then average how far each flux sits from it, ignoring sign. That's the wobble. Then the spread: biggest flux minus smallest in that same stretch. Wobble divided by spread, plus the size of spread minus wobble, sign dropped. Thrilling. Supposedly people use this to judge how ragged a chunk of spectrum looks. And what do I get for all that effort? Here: 3.8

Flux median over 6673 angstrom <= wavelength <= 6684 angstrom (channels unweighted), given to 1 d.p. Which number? 22.2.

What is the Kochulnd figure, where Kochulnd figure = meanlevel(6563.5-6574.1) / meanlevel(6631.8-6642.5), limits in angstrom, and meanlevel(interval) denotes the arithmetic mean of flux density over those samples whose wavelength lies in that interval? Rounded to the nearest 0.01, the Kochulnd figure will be 1.85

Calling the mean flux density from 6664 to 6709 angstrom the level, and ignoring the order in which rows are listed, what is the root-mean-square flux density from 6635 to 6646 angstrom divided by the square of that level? 0.048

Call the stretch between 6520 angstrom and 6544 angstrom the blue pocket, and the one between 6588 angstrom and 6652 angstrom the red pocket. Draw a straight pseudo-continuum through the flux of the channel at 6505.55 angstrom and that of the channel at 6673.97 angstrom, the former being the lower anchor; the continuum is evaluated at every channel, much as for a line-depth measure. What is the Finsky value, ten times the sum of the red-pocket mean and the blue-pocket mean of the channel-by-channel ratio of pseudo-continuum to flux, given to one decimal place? 21.8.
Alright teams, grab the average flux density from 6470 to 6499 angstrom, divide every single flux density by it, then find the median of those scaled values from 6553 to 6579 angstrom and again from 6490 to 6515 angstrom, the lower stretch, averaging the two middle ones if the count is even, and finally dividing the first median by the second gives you 1.11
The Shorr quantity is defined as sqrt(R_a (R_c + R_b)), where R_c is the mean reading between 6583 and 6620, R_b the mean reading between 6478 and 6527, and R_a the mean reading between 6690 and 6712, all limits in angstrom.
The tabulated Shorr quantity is 31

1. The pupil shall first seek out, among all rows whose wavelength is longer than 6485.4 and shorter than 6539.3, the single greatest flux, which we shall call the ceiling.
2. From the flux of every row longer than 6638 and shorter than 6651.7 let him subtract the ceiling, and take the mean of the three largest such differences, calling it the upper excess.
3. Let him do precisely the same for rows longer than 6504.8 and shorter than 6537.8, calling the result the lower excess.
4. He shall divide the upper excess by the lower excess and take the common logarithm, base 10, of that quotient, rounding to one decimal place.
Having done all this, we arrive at 1.0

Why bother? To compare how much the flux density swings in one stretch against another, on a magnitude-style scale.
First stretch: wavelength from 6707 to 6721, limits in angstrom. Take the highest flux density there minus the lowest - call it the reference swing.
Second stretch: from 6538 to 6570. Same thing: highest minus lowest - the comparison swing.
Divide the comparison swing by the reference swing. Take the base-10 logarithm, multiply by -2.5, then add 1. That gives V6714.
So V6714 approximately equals -1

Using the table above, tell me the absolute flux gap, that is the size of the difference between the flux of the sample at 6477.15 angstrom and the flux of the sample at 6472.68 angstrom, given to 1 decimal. 1.1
